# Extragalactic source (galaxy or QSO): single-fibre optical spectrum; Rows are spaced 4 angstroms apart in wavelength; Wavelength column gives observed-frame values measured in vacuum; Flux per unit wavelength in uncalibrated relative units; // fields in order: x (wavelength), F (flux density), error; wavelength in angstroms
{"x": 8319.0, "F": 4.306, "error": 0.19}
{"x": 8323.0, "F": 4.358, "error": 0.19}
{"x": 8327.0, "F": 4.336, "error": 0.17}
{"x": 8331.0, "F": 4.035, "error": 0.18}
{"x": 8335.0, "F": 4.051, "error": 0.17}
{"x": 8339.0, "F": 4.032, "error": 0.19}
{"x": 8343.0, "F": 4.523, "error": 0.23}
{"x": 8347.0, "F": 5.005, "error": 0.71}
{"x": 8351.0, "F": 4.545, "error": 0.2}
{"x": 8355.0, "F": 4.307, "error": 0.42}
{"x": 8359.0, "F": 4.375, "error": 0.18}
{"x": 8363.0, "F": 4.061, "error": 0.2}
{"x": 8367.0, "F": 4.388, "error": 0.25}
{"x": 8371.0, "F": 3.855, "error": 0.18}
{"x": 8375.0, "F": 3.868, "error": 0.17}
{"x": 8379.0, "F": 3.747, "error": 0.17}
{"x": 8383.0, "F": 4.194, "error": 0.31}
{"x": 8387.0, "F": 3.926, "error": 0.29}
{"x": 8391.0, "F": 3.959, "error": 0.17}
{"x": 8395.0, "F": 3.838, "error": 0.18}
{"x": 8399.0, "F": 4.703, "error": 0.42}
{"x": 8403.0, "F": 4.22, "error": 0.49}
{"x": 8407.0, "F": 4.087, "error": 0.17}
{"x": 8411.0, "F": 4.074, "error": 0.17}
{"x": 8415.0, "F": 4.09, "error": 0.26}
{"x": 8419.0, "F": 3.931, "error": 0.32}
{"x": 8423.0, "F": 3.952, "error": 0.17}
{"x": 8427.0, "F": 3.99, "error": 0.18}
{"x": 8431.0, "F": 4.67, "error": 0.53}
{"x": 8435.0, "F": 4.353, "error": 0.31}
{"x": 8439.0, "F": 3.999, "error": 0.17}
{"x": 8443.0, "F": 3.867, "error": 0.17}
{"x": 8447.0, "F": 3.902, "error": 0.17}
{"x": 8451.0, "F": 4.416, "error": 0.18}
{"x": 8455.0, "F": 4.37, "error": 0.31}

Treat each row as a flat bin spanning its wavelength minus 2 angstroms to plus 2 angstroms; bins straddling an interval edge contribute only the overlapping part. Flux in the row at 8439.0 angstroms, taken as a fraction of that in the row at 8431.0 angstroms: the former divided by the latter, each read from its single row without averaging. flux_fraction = 0.856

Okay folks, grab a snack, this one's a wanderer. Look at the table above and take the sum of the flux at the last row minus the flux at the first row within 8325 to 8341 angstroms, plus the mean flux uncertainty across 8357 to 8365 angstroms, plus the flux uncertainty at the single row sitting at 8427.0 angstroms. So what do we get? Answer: 0.1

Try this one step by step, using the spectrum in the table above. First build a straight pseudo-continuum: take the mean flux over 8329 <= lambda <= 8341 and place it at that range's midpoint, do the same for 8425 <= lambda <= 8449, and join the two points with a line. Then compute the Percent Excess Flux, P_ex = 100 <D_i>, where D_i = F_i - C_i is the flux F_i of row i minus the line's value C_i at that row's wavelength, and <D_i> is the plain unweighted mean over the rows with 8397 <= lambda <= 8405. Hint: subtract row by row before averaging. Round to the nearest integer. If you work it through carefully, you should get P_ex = 36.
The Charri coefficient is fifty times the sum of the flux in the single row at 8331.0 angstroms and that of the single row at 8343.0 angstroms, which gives 428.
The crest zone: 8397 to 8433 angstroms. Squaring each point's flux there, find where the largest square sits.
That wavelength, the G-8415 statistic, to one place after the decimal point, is 8399.0 angstroms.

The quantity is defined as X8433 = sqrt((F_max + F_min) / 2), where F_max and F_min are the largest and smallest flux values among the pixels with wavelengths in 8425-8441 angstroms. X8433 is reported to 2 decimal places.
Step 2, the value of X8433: 2.08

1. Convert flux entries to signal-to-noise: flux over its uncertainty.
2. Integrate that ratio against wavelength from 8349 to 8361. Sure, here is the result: 229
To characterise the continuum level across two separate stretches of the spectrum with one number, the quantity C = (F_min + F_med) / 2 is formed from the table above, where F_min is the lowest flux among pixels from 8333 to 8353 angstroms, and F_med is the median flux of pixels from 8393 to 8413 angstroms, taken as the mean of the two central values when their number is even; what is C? 4.06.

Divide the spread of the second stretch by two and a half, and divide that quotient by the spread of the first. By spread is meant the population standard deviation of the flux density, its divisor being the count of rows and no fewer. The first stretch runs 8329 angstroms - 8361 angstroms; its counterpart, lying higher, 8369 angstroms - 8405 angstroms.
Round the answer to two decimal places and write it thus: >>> 0.36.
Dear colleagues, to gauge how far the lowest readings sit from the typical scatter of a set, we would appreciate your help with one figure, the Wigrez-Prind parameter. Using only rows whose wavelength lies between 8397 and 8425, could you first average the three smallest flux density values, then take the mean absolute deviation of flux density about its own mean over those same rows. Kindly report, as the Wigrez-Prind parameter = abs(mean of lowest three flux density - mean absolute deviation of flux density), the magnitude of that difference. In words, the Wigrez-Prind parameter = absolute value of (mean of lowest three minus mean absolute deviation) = 3.81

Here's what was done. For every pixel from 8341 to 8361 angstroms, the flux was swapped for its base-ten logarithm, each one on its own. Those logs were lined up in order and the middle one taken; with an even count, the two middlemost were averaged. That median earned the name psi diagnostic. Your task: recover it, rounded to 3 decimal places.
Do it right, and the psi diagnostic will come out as 0.655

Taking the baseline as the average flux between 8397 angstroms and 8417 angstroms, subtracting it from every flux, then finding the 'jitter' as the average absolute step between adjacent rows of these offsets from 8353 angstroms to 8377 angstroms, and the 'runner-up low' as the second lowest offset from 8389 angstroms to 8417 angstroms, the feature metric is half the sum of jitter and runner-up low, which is -0.012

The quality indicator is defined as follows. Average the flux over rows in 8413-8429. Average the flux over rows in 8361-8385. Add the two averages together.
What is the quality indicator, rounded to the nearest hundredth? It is 8.01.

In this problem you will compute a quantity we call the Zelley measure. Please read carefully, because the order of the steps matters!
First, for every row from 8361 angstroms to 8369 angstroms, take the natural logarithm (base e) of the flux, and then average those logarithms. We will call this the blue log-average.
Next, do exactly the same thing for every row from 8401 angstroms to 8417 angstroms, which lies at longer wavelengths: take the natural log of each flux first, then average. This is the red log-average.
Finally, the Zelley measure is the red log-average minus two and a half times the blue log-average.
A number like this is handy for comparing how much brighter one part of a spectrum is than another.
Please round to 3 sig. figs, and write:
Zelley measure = -2.19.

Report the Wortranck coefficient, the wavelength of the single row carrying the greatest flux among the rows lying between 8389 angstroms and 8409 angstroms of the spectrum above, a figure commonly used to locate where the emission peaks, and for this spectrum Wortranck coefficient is 8399.0 angstroms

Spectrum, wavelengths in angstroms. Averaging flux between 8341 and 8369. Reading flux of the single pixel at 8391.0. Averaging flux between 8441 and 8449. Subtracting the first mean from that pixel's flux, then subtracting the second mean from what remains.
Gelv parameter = -4.38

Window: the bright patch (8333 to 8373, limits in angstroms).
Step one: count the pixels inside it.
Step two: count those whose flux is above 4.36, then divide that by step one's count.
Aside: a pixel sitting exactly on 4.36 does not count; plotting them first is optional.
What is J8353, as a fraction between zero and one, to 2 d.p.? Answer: 0.50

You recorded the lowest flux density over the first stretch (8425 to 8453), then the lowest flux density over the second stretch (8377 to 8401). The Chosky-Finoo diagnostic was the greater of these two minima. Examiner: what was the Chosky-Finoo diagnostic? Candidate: 3.87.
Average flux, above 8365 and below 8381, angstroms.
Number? 3.96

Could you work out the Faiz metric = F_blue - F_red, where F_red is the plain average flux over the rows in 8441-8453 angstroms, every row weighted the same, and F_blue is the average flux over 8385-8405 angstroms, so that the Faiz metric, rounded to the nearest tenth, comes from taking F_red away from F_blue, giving 0.1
